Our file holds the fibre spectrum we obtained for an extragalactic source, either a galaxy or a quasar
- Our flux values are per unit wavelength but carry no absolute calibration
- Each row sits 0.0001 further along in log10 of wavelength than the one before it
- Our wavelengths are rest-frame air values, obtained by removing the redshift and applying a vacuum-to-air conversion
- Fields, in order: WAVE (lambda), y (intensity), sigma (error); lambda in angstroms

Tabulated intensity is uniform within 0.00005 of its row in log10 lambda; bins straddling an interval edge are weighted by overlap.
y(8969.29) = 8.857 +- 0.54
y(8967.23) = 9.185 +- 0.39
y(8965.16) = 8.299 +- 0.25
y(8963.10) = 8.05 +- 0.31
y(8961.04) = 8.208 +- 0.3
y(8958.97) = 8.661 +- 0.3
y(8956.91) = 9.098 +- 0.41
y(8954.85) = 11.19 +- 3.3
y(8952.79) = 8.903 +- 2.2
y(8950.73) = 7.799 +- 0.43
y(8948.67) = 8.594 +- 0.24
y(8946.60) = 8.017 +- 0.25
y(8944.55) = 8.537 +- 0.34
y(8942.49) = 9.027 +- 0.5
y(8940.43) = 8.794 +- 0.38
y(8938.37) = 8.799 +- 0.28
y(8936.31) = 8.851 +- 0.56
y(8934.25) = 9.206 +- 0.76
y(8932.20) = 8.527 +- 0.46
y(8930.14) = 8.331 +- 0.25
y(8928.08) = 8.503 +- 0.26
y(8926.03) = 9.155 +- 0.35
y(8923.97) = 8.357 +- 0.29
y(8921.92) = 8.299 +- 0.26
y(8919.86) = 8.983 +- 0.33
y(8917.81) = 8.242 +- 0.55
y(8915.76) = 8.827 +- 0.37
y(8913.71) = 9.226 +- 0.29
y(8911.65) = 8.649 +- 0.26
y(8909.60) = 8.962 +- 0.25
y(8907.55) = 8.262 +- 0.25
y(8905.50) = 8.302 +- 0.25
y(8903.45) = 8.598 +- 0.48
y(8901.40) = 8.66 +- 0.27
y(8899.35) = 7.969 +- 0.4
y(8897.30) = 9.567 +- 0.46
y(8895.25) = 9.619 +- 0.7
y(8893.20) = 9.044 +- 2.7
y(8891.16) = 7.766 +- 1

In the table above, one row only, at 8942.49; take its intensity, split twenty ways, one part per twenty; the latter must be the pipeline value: 0.451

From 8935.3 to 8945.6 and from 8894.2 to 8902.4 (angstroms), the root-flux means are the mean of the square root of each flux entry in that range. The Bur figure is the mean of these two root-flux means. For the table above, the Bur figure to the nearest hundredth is 2.98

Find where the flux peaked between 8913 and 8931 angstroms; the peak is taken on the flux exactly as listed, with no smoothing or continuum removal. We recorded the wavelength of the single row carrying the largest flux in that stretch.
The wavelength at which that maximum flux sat 8913.71 angstroms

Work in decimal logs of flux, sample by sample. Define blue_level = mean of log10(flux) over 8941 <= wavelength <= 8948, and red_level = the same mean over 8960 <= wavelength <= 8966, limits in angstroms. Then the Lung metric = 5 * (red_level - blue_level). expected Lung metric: -0.09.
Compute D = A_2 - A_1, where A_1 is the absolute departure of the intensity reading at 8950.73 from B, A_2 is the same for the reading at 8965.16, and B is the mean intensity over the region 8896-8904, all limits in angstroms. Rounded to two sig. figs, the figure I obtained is -0.50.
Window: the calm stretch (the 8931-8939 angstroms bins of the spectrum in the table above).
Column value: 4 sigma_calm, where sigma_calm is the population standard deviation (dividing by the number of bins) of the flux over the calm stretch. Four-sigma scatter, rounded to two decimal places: 0.97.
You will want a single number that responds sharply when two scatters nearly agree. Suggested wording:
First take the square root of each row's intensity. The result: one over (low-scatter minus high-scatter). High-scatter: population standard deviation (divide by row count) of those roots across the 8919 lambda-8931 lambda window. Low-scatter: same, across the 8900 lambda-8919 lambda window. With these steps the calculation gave -276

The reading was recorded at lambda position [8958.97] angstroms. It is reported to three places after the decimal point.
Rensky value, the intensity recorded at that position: 8.661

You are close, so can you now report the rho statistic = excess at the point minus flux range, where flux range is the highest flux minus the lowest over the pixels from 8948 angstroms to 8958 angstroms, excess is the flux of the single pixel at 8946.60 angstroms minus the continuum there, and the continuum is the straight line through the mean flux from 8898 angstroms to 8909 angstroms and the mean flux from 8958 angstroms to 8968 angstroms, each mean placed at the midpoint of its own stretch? -3.8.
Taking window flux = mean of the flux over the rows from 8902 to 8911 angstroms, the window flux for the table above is 8.5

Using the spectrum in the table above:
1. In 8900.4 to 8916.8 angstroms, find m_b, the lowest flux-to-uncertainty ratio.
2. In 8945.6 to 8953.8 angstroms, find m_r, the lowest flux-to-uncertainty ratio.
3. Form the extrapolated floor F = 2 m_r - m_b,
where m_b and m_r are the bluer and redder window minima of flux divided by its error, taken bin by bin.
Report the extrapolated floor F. -10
